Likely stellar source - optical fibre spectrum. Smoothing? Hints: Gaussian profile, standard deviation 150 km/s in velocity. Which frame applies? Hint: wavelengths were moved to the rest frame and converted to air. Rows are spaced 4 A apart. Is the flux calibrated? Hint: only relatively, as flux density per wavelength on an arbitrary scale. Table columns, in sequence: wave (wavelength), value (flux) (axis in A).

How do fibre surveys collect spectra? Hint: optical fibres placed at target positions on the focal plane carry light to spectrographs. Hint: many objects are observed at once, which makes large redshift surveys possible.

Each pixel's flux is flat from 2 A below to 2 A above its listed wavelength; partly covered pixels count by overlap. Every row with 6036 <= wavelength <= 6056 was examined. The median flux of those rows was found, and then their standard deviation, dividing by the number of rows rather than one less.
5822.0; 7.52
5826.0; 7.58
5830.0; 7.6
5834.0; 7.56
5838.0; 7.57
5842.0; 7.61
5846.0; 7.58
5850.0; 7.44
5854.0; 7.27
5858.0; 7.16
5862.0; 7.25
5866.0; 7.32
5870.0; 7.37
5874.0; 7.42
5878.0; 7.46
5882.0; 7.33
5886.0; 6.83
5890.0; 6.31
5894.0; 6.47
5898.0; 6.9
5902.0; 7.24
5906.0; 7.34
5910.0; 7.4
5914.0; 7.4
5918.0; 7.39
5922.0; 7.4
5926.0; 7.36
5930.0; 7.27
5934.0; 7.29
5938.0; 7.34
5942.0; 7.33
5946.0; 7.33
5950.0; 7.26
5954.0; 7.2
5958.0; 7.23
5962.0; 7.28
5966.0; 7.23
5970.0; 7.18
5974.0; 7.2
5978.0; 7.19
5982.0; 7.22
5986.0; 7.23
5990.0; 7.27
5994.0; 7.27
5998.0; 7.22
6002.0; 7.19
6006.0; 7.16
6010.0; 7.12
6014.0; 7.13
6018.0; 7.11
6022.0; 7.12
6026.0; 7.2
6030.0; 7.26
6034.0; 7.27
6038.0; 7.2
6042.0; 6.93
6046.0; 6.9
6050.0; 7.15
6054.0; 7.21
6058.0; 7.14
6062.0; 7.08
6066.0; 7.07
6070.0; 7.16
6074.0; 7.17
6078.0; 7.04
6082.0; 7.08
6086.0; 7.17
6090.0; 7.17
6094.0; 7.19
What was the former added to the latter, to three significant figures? 7.28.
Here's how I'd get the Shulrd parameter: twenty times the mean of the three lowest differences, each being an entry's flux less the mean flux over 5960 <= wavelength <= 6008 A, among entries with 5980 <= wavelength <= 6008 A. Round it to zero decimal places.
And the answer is -1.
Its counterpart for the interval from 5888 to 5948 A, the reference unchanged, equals -13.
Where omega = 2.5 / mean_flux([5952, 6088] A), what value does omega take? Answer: 0.349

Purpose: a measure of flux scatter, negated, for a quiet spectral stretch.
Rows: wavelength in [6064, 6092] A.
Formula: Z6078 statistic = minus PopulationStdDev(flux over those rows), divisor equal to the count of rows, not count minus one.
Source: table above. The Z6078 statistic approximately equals -0.05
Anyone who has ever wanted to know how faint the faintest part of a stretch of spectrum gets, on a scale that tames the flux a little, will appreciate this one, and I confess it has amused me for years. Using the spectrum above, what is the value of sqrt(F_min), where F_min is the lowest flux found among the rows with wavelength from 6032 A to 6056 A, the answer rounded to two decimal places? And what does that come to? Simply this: 2.63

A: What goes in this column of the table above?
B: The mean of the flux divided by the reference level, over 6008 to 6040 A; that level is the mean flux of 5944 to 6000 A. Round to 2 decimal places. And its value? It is 0.99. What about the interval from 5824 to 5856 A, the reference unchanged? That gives 1.04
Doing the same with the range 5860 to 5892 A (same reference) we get 0.99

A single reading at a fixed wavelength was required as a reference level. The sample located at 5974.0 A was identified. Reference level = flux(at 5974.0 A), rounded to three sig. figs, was 7.20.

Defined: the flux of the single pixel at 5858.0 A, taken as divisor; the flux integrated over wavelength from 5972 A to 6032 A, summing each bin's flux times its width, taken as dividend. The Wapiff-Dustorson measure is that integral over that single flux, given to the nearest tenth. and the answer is 60.3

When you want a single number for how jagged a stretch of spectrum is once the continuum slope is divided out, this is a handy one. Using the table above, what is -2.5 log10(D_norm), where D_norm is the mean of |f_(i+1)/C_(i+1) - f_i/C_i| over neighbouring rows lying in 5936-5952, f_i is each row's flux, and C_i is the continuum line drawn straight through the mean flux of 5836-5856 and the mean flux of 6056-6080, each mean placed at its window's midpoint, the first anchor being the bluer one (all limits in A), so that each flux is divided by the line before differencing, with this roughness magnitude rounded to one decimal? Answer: 6.2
